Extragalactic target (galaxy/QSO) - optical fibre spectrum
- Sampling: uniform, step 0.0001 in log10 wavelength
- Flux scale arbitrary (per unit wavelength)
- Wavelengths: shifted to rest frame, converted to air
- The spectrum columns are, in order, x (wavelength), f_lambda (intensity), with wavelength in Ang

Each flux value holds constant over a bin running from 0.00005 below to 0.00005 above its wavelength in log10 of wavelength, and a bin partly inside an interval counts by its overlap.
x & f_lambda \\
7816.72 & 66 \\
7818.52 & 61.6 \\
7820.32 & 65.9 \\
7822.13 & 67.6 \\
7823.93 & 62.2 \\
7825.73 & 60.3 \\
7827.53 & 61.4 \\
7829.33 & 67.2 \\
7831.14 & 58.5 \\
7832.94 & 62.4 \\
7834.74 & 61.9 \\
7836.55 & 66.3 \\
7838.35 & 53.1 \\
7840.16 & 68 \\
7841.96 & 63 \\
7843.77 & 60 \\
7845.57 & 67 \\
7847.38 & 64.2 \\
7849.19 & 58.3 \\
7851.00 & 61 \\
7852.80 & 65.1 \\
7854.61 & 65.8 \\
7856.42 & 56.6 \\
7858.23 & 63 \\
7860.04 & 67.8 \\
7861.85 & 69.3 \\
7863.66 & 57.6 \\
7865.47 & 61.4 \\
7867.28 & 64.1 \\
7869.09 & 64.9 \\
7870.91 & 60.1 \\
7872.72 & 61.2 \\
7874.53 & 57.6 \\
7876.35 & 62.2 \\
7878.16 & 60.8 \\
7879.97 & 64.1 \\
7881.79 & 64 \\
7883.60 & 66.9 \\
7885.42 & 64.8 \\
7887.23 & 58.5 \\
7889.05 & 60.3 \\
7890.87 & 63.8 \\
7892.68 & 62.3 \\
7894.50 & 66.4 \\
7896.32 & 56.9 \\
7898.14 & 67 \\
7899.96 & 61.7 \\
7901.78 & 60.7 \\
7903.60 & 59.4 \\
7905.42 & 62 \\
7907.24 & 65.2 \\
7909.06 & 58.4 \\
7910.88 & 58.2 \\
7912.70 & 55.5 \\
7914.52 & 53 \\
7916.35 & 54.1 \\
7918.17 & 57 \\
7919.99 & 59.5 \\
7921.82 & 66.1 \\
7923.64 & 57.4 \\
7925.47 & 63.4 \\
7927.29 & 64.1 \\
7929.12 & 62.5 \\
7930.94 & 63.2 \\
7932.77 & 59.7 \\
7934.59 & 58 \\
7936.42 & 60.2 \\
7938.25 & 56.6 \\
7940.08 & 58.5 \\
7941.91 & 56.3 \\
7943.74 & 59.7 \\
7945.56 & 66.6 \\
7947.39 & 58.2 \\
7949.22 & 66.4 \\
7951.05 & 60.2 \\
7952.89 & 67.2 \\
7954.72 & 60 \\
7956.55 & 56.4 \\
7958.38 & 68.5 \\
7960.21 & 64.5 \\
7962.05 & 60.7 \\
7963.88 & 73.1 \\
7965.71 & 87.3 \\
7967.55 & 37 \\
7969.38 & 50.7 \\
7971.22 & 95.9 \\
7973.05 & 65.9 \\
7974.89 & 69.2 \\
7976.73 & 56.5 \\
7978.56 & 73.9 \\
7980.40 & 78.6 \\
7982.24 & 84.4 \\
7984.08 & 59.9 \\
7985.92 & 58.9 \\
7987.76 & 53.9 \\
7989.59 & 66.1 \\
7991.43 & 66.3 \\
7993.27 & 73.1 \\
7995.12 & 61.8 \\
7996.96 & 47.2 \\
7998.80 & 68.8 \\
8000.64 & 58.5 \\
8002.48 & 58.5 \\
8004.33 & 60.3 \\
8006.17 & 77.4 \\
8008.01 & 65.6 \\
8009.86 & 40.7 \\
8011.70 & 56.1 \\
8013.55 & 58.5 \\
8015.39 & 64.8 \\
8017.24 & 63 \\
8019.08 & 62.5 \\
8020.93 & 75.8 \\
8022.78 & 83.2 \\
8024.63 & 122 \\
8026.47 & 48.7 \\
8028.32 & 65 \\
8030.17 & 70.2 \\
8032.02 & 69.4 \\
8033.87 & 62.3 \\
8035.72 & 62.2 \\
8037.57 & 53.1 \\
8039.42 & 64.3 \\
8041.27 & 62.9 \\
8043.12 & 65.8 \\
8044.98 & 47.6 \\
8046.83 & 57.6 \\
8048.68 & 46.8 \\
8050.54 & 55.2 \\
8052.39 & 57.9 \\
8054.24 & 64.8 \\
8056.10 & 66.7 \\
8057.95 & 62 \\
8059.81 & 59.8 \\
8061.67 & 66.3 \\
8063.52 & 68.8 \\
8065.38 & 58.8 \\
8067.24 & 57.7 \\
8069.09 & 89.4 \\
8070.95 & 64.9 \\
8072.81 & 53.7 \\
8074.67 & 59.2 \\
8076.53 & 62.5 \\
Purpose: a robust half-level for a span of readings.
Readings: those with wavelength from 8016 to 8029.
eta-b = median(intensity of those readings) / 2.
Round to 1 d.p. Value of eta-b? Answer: 32.5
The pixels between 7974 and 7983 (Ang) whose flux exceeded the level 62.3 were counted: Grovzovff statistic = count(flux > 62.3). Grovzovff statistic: 4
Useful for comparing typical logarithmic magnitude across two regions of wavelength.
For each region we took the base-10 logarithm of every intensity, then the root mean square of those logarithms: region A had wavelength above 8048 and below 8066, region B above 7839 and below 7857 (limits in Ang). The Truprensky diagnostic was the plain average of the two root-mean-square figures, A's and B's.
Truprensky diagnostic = 1.79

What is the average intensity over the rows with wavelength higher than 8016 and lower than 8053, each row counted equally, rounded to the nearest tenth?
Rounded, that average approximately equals 64.8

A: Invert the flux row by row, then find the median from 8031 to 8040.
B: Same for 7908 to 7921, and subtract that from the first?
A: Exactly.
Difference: -0.0015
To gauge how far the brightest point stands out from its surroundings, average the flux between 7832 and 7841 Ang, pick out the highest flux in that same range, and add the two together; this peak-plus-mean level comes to 130.3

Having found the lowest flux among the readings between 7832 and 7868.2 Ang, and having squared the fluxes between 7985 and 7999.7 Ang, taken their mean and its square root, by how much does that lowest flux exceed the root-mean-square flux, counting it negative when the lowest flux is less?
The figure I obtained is -9.4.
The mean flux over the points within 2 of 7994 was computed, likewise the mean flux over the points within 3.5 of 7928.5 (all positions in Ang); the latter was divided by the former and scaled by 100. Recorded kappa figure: 94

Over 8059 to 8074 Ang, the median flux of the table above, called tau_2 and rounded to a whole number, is 62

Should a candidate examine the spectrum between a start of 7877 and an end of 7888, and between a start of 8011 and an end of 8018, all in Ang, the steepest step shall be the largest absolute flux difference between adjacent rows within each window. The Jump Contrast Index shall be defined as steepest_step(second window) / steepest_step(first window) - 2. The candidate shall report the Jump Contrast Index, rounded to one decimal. -1.0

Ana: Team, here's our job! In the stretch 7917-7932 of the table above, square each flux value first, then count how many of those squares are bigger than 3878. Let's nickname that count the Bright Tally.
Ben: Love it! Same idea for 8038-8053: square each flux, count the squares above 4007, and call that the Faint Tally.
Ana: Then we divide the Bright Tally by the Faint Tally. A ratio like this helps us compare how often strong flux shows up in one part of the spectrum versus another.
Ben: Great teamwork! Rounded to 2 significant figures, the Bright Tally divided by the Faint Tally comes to 2.5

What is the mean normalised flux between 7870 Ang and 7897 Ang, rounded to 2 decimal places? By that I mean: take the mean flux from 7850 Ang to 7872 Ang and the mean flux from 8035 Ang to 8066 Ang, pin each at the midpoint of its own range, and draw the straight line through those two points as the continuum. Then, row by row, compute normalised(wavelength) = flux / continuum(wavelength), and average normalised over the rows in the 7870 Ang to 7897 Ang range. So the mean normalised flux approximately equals 0.99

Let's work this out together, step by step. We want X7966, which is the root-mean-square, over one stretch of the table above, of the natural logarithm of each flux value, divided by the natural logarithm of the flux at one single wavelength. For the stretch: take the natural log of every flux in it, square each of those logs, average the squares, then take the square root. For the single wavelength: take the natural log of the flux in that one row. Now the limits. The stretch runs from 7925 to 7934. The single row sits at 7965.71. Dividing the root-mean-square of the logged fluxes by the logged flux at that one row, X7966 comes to 0.925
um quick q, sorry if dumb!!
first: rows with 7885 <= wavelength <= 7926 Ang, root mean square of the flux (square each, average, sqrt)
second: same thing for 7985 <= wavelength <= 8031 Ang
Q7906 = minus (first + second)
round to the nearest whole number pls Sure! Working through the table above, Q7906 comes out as -127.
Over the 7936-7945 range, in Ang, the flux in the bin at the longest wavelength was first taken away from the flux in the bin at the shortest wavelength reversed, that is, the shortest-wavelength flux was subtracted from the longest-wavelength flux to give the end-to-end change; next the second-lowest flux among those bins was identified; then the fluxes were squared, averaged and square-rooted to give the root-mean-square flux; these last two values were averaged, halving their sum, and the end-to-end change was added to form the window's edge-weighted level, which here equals 57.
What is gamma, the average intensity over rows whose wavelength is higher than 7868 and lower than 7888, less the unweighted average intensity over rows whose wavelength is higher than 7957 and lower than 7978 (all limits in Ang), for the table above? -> -4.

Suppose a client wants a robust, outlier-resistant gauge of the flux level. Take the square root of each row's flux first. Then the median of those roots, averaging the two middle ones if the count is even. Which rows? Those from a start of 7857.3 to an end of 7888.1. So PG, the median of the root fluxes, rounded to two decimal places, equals 7.94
